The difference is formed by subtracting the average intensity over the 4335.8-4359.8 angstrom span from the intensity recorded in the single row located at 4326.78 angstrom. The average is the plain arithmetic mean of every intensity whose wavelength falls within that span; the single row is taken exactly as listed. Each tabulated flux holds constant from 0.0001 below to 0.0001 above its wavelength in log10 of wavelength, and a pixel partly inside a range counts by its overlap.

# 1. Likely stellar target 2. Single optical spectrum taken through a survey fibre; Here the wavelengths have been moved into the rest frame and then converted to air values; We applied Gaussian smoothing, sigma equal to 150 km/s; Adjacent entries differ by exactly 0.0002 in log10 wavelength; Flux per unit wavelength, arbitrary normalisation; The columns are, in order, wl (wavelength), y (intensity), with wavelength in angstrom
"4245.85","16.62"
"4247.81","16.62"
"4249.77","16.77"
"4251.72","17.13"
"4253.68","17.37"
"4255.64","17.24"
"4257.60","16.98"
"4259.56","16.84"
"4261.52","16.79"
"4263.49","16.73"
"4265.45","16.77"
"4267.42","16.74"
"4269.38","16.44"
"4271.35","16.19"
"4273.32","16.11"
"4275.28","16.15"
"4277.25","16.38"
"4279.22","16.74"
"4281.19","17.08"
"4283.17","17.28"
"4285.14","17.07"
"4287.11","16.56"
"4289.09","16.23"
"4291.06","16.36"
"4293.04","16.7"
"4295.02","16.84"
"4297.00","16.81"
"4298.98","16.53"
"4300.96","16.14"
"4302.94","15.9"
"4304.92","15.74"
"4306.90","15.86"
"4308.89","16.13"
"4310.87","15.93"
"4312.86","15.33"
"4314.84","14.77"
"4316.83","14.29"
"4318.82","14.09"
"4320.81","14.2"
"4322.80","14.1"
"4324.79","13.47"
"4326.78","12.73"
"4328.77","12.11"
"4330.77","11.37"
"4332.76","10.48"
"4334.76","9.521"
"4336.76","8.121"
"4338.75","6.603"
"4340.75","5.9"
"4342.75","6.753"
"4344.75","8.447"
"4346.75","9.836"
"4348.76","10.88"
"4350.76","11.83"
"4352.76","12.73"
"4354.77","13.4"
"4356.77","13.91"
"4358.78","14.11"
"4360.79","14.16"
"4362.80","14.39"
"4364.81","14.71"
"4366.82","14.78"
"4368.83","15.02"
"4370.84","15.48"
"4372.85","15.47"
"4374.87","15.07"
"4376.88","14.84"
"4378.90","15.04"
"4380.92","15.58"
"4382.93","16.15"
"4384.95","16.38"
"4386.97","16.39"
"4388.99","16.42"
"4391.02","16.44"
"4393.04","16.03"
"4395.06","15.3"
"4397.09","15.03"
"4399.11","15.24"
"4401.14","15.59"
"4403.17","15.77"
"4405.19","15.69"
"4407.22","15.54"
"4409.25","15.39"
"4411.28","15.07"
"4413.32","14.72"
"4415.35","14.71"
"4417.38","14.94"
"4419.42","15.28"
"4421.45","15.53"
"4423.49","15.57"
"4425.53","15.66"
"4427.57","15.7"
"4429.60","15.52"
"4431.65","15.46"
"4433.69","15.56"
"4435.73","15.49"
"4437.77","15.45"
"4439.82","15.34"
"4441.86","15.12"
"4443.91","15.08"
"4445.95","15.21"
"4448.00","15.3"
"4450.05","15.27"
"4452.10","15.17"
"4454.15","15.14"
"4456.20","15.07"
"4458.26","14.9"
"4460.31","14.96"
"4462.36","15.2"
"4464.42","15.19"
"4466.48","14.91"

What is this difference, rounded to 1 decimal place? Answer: 2.5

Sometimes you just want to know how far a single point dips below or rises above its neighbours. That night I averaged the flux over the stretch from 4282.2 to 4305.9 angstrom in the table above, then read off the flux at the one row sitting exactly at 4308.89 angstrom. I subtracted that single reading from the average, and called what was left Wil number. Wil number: 0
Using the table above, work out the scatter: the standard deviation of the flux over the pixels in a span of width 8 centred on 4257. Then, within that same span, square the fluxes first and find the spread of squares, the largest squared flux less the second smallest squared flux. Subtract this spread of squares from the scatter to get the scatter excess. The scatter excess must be -13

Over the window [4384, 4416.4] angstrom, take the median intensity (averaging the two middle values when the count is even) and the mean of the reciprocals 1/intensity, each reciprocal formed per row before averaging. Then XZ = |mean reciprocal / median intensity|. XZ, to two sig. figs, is 0.0041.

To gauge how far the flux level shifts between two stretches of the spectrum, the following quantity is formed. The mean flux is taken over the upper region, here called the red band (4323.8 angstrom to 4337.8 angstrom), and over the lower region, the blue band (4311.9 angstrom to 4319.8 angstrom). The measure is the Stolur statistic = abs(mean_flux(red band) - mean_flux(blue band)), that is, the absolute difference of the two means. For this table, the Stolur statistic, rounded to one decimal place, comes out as 3.5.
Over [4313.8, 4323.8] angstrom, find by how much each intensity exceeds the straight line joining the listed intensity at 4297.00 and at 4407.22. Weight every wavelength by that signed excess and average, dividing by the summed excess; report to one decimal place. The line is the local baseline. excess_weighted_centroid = 4319.0 angstrom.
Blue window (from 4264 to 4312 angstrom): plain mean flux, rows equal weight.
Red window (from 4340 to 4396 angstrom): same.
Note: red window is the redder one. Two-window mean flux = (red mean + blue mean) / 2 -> 15.1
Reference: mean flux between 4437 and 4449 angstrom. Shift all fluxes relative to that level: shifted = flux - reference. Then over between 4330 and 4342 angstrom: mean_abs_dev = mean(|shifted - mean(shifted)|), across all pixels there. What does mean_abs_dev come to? 1.8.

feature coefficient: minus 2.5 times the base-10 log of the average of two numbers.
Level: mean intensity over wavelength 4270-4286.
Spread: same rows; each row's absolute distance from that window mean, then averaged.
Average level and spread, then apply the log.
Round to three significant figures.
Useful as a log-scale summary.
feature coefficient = -2.33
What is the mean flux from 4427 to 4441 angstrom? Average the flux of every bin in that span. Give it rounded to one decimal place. 15.5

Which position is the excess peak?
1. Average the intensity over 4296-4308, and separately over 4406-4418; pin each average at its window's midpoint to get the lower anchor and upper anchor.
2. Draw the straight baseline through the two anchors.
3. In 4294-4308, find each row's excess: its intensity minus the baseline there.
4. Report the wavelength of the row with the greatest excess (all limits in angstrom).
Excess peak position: 4295.02 angstrom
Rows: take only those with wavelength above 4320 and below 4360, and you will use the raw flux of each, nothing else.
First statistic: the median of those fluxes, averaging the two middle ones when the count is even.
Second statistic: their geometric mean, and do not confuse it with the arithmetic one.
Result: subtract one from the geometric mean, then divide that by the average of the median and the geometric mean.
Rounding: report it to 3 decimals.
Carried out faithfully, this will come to 0.868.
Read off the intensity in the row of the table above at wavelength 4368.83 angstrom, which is 15.02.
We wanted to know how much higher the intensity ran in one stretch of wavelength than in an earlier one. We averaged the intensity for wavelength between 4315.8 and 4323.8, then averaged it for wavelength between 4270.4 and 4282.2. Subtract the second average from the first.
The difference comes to -2.3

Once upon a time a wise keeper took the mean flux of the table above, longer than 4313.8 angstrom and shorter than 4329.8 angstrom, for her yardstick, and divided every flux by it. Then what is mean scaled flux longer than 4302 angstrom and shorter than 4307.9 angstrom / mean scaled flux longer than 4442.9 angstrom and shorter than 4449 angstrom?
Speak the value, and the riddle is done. 1.04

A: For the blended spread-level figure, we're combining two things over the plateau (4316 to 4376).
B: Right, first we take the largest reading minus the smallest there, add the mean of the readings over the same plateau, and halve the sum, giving 10.9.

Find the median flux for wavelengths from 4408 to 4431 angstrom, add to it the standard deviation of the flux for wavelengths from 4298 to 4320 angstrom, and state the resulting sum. 16.2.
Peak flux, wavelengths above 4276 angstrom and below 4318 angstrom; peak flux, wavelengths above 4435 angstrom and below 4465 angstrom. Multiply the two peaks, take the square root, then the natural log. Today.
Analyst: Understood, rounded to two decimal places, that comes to 2.79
